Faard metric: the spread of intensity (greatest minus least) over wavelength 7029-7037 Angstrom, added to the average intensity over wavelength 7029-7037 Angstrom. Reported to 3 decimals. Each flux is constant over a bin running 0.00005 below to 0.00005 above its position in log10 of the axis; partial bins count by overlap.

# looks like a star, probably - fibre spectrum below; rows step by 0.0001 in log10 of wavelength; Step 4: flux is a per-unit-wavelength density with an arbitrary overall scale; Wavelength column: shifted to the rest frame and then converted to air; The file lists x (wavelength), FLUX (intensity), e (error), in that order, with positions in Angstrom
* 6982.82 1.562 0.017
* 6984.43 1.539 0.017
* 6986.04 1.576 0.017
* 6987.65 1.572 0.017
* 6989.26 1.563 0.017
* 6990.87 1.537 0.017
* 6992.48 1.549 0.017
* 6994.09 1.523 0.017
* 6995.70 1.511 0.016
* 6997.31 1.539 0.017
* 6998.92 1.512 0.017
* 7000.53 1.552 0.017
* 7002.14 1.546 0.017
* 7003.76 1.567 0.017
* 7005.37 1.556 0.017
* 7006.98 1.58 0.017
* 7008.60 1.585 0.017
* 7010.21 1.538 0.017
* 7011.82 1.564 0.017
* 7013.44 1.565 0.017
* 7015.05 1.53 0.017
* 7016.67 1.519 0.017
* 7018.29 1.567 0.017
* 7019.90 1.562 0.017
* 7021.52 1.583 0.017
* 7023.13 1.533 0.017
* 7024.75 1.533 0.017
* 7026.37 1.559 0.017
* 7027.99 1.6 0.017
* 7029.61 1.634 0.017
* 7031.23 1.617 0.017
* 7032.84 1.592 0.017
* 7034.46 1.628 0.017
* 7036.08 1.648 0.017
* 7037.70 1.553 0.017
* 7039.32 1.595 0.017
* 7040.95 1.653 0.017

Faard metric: 1.680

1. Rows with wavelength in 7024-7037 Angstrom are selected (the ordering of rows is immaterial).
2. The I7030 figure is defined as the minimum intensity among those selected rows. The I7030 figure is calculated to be 1.533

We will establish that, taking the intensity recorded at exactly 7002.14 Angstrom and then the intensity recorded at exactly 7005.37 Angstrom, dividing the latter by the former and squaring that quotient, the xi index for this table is 1.01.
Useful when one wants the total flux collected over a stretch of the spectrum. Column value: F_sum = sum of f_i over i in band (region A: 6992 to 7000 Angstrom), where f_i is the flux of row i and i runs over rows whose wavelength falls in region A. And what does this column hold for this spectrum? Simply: 7.63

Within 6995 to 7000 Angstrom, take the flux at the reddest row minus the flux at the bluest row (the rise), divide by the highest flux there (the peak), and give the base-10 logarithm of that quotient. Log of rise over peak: -3.19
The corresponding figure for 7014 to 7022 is -1.48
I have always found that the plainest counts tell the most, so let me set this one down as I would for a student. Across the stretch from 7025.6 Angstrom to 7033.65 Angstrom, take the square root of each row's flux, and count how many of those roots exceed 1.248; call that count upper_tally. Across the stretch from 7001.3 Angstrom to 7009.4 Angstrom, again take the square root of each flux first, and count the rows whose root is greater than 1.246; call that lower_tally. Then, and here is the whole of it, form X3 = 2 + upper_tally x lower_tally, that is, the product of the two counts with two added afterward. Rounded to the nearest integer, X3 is 22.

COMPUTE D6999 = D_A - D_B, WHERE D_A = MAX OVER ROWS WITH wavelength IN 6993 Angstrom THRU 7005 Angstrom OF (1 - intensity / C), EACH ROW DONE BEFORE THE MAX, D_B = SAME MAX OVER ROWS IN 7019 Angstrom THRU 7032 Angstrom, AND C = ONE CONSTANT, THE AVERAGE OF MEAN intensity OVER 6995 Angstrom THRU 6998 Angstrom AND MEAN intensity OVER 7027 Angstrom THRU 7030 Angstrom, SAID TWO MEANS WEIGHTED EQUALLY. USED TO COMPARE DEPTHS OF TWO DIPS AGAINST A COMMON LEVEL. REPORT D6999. 0.014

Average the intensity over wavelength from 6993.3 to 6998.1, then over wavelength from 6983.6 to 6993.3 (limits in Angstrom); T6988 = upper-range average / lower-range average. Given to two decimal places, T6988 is 0.98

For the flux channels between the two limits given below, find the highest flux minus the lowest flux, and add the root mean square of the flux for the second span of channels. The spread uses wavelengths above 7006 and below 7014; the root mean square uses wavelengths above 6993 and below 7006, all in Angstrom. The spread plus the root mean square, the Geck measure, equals 1.59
